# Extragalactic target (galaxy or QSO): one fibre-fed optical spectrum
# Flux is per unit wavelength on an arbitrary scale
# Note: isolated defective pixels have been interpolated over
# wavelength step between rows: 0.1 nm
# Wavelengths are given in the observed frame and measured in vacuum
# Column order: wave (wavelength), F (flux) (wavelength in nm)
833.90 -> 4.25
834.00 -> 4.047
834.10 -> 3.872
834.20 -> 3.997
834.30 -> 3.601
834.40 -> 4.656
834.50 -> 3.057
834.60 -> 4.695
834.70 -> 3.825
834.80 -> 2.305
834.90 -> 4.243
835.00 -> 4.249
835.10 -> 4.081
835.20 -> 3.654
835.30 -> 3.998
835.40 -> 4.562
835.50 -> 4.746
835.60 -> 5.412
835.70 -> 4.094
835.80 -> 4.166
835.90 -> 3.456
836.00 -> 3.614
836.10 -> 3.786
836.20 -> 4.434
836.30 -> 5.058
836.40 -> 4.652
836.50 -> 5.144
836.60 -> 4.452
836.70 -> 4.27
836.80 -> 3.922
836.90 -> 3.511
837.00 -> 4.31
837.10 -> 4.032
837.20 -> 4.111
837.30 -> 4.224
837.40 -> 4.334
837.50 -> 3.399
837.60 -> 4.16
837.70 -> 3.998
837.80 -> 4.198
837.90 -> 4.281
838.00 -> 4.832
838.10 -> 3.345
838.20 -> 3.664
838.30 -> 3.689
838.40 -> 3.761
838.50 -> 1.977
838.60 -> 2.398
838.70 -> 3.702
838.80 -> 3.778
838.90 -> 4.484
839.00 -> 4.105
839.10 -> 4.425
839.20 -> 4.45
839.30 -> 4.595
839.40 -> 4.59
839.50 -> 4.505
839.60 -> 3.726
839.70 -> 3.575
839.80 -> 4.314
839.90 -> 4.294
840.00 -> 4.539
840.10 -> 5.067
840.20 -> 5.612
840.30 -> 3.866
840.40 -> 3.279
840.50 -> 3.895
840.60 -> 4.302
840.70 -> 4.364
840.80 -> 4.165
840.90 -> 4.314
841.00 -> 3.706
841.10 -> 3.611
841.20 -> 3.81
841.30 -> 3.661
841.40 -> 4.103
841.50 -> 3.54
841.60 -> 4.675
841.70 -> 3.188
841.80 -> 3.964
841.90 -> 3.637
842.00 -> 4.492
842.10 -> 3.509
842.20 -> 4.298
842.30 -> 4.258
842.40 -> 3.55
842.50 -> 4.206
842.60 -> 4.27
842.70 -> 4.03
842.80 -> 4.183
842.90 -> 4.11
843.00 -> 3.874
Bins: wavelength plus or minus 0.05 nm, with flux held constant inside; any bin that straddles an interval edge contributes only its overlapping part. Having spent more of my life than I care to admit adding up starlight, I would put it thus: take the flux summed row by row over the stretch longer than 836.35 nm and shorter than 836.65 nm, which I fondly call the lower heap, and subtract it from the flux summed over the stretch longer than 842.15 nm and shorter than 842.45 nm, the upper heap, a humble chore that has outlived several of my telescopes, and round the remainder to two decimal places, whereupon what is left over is -2.14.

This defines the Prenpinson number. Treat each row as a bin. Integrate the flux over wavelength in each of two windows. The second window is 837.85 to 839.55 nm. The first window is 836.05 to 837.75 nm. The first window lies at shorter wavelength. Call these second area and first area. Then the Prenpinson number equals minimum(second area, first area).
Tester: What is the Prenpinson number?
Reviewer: 6.66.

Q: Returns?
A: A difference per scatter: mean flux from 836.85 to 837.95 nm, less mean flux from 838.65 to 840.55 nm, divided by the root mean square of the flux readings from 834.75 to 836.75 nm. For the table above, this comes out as -0.05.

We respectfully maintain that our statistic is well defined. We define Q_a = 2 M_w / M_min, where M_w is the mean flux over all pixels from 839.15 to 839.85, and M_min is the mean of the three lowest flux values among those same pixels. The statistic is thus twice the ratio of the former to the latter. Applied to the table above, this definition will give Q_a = 2.20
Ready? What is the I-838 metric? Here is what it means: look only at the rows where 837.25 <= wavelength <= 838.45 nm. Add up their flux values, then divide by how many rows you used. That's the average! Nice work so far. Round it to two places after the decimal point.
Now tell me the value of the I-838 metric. 3.99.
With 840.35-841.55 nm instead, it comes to 3.90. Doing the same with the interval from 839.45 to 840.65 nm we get 4.25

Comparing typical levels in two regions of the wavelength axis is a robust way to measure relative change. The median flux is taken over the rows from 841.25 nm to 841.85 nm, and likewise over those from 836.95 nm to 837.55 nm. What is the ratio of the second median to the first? 1.09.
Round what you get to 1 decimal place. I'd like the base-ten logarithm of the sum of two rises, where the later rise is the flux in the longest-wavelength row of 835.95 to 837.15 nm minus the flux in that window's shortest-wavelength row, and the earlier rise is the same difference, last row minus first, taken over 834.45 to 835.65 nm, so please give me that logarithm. 0.4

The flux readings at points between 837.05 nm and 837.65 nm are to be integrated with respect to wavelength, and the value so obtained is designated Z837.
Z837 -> 2.4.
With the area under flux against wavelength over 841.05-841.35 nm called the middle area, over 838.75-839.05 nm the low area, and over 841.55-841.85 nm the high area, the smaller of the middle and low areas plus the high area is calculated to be 2.29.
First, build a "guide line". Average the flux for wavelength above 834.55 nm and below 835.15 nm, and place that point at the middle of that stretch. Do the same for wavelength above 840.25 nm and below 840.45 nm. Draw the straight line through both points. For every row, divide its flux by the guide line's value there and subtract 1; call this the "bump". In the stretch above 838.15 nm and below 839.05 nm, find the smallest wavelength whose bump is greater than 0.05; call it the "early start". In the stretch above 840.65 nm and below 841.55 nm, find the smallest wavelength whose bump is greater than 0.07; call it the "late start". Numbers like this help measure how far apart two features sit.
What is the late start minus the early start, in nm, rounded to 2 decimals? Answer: 1.80 nm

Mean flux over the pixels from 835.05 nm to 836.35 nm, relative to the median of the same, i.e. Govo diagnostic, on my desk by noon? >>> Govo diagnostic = 1.03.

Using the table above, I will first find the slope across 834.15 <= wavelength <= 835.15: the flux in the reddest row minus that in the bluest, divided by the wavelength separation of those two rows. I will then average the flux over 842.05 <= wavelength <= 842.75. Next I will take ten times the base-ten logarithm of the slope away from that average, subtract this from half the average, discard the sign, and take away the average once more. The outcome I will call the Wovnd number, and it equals 8.3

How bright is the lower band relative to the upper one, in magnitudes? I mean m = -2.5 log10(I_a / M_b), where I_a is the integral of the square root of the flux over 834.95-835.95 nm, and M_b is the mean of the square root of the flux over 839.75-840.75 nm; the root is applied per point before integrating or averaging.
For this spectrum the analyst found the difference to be 0.013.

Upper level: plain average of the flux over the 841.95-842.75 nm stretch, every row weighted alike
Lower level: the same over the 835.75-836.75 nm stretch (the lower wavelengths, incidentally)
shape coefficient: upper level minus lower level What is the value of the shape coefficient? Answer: -0.23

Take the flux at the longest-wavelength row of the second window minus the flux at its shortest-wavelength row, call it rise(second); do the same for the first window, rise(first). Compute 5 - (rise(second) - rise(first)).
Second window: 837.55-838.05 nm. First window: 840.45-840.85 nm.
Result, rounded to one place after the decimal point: 4.6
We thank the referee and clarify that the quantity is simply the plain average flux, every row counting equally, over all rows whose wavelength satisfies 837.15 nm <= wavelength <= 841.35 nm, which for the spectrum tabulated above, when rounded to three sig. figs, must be 4.03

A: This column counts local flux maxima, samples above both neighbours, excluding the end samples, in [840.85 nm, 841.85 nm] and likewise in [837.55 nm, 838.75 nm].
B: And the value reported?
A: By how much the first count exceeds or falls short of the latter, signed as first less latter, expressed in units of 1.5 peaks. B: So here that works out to 0.7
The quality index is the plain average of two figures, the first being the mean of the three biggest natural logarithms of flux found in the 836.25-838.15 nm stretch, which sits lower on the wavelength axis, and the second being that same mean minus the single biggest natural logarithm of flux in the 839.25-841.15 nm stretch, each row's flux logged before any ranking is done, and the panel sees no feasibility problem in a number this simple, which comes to 0.75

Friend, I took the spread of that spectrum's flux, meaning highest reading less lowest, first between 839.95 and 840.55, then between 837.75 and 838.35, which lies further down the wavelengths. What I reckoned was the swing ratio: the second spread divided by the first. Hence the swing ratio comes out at 1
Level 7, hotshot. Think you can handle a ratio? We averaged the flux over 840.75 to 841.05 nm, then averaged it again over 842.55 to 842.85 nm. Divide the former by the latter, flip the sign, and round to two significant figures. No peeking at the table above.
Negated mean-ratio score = -0.98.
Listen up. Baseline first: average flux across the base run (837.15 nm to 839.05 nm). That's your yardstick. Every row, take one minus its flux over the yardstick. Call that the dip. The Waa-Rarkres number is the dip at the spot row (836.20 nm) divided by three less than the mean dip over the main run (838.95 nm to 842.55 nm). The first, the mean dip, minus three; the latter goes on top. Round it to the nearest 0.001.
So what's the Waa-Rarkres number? 0.053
